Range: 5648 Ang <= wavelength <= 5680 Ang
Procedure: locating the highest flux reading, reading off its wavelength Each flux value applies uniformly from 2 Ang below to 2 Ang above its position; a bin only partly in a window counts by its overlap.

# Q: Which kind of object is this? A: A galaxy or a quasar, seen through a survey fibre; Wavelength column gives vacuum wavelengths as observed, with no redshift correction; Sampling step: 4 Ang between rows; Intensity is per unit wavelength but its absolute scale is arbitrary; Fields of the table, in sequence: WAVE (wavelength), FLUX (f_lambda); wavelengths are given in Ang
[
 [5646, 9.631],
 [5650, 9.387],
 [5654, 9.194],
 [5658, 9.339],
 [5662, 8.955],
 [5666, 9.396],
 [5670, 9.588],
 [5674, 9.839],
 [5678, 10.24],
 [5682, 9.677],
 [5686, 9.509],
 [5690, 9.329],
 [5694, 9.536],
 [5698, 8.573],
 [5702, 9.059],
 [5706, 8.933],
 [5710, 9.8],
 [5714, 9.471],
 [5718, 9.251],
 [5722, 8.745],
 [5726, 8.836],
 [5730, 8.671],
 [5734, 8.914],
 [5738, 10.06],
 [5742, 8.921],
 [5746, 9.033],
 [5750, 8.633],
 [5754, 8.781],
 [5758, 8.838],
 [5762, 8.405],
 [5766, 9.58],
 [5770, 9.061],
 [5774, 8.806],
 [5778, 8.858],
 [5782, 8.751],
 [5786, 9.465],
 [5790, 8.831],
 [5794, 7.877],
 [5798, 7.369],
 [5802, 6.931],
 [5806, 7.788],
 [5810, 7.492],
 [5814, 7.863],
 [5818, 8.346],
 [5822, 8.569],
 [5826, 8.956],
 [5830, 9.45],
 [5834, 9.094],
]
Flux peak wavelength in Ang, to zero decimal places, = 5678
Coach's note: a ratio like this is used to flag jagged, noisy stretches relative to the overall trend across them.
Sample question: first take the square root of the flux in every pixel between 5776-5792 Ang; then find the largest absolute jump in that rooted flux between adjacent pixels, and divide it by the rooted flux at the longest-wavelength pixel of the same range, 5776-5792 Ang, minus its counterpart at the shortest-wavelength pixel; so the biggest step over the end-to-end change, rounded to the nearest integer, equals -26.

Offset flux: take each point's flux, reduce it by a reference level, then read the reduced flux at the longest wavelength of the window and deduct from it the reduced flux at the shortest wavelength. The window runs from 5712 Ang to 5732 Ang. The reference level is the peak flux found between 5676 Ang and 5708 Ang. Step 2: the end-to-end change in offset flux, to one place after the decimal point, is -0.8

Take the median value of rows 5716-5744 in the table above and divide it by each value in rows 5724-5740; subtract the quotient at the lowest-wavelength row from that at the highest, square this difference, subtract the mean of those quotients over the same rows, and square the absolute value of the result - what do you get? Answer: 0.93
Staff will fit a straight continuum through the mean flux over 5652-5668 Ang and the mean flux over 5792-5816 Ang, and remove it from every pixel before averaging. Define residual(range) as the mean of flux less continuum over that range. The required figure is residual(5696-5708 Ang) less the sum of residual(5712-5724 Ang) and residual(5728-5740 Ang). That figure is -1.3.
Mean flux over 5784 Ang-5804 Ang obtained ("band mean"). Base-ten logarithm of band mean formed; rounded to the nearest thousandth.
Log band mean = 0.908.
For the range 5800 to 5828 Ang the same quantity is 0.903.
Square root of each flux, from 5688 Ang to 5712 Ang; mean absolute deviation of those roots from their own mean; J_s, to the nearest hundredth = 0.06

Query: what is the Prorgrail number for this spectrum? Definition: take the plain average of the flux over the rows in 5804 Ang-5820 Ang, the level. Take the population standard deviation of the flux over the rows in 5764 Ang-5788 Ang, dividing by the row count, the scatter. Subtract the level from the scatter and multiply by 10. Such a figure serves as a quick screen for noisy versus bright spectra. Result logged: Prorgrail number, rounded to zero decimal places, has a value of -75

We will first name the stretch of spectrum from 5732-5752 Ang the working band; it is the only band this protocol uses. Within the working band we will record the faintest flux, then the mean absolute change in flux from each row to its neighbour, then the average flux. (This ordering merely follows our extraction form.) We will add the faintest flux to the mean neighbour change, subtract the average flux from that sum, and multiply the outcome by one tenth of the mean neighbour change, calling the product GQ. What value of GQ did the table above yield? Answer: 0.015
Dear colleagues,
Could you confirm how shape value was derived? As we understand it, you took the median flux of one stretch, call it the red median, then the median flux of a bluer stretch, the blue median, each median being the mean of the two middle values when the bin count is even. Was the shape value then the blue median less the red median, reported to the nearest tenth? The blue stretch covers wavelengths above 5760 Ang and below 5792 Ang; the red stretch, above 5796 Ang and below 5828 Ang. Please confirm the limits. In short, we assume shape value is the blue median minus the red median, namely 1.0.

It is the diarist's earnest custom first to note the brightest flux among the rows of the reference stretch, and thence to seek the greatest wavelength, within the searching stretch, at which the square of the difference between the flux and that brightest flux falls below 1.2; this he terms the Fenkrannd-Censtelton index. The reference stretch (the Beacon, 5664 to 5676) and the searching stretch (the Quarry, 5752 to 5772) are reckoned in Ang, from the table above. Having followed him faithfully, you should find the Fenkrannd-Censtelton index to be 5770 Ang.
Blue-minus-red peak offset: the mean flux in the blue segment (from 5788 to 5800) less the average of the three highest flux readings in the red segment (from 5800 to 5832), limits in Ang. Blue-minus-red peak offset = -1.0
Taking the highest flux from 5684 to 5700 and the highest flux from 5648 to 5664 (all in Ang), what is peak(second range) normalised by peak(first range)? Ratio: 0.98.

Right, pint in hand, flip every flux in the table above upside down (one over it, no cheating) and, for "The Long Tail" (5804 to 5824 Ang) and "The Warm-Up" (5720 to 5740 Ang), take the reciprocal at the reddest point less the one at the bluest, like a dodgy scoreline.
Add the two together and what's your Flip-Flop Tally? -0.027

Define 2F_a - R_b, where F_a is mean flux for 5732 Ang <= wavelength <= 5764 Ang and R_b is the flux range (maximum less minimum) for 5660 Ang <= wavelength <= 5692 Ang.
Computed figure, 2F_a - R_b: 16.6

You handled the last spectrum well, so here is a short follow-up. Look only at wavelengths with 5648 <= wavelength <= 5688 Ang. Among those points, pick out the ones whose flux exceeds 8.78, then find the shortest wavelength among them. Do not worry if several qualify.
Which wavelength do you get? 5650 Ang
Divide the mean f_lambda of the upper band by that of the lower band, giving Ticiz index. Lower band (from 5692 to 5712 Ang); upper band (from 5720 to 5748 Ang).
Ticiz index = 0.98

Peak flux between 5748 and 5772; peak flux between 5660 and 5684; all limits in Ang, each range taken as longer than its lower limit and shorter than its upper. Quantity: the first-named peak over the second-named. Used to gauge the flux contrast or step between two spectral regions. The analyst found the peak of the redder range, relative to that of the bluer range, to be 0.94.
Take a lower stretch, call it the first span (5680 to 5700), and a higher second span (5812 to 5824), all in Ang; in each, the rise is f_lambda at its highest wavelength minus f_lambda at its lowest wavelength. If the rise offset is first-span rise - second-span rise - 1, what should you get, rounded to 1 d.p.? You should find -2.8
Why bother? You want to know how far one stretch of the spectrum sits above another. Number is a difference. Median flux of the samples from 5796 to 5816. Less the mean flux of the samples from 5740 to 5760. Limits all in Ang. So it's -1.3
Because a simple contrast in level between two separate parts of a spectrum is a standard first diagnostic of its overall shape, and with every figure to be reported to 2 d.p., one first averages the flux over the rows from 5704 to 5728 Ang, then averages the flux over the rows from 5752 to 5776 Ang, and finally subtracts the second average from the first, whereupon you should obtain 0.26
